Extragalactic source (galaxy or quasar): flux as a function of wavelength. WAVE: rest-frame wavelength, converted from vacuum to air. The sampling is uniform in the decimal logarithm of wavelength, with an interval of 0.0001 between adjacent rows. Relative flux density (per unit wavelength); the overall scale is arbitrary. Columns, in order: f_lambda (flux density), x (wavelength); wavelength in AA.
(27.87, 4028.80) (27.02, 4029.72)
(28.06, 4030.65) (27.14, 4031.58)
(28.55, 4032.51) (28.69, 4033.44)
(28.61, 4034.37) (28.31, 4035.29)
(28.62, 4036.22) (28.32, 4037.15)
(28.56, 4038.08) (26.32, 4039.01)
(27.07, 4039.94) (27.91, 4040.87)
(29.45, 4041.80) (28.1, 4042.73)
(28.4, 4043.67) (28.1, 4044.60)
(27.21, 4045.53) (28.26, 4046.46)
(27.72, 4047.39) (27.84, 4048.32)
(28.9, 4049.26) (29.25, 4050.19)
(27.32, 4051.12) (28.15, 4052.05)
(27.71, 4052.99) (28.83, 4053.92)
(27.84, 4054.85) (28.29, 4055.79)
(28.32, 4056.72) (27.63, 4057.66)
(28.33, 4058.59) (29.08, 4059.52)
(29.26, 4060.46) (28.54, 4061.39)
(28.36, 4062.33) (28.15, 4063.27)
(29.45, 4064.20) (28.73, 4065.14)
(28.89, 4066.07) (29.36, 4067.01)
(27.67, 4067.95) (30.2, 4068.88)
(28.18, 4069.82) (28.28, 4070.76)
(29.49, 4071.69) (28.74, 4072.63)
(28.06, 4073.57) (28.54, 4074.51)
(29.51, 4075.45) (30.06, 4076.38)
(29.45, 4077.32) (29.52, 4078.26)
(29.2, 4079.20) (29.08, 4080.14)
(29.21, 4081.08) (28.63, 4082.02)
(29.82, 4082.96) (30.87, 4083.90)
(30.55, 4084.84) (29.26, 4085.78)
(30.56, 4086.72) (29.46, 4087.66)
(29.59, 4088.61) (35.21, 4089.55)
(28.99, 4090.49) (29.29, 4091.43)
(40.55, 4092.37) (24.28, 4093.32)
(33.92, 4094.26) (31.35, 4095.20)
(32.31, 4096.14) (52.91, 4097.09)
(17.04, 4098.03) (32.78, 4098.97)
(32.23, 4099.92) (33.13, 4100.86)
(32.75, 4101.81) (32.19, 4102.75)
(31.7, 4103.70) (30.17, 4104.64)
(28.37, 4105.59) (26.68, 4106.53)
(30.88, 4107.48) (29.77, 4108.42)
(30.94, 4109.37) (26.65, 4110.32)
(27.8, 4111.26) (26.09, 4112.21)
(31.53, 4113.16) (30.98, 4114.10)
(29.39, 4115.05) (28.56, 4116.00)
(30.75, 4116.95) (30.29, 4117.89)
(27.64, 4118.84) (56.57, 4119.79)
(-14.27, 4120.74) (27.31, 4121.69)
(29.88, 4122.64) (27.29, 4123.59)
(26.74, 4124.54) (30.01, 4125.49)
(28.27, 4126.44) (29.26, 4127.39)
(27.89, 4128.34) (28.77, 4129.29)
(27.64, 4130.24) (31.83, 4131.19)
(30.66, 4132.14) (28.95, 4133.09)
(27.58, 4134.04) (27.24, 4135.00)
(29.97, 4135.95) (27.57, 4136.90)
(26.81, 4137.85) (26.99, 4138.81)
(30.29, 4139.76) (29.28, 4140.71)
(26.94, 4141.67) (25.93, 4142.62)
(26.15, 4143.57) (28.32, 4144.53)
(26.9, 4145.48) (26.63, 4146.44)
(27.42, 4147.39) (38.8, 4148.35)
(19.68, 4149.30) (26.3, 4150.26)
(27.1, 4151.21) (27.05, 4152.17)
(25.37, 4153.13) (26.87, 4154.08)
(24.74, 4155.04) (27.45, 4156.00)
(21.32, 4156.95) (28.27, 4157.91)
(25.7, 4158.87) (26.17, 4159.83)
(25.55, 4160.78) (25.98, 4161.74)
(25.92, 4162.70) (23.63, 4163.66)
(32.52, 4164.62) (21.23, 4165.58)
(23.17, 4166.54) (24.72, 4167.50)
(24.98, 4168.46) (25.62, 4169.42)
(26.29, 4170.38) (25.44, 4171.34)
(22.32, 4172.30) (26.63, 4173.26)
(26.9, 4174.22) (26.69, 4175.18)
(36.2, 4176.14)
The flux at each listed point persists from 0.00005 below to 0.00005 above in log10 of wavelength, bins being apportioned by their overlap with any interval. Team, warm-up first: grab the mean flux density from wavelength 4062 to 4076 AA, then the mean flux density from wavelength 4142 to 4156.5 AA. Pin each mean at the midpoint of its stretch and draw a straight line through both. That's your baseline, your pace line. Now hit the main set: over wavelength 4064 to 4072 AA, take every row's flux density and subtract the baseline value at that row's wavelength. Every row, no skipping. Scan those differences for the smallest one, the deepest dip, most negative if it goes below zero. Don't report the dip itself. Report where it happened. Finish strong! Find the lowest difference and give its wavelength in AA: 4067.95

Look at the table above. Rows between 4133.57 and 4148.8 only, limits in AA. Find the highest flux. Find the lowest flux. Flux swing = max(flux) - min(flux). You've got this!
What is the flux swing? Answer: 13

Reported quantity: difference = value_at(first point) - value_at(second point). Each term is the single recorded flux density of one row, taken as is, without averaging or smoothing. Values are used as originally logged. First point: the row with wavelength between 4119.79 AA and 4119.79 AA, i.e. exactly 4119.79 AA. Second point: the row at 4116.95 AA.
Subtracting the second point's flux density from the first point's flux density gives 25.8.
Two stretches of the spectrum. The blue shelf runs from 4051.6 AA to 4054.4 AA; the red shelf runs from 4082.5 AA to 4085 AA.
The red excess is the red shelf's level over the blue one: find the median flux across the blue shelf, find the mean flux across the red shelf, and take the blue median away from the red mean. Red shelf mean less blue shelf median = 2.3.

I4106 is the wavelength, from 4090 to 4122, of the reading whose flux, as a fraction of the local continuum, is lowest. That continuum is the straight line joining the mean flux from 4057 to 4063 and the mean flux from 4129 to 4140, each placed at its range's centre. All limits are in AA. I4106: 4120.74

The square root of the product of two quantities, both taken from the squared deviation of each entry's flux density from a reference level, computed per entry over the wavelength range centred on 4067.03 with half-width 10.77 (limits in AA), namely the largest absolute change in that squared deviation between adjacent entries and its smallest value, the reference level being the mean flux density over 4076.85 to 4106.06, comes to 3.0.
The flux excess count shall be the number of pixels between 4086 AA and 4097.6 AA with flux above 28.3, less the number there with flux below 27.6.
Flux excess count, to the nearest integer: 10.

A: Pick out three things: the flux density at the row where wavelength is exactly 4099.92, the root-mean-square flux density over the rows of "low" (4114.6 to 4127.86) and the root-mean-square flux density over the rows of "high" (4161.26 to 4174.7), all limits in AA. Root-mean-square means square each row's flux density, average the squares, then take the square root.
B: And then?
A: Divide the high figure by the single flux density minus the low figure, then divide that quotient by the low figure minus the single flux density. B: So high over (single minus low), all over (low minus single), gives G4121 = -14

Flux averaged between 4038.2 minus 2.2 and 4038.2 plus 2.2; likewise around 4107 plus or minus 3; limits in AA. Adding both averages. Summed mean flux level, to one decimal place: 57.2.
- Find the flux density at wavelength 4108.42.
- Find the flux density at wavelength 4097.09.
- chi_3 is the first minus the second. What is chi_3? -23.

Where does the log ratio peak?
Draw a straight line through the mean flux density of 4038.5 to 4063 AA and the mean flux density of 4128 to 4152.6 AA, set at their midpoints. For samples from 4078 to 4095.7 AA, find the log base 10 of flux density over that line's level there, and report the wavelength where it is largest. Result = 4092.37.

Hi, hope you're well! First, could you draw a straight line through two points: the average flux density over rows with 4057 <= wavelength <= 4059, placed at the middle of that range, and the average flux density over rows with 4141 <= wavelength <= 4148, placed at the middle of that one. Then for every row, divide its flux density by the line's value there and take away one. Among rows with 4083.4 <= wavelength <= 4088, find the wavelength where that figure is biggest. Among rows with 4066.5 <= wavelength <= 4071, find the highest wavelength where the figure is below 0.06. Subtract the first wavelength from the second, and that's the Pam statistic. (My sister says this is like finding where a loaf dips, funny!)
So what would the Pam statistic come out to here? -13.1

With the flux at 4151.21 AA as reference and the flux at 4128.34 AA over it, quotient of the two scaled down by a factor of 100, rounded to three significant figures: 0.0103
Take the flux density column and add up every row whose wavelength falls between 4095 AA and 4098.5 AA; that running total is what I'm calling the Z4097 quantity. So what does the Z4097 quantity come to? 134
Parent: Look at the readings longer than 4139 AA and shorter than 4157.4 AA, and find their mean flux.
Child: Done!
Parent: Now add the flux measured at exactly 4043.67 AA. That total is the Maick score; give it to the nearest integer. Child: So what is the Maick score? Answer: 55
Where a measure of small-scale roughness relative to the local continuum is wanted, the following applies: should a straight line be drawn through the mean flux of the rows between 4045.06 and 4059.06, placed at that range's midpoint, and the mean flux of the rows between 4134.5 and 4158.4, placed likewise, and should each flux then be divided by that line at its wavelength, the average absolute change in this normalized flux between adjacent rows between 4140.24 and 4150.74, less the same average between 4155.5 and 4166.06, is 0.02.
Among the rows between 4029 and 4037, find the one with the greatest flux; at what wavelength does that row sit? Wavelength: 4033.44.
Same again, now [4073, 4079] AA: 4076.38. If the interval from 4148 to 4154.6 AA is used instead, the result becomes 4148.35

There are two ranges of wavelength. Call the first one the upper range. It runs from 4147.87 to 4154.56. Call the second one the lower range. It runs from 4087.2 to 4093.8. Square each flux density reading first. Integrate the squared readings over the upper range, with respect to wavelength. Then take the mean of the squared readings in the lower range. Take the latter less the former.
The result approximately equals -4189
